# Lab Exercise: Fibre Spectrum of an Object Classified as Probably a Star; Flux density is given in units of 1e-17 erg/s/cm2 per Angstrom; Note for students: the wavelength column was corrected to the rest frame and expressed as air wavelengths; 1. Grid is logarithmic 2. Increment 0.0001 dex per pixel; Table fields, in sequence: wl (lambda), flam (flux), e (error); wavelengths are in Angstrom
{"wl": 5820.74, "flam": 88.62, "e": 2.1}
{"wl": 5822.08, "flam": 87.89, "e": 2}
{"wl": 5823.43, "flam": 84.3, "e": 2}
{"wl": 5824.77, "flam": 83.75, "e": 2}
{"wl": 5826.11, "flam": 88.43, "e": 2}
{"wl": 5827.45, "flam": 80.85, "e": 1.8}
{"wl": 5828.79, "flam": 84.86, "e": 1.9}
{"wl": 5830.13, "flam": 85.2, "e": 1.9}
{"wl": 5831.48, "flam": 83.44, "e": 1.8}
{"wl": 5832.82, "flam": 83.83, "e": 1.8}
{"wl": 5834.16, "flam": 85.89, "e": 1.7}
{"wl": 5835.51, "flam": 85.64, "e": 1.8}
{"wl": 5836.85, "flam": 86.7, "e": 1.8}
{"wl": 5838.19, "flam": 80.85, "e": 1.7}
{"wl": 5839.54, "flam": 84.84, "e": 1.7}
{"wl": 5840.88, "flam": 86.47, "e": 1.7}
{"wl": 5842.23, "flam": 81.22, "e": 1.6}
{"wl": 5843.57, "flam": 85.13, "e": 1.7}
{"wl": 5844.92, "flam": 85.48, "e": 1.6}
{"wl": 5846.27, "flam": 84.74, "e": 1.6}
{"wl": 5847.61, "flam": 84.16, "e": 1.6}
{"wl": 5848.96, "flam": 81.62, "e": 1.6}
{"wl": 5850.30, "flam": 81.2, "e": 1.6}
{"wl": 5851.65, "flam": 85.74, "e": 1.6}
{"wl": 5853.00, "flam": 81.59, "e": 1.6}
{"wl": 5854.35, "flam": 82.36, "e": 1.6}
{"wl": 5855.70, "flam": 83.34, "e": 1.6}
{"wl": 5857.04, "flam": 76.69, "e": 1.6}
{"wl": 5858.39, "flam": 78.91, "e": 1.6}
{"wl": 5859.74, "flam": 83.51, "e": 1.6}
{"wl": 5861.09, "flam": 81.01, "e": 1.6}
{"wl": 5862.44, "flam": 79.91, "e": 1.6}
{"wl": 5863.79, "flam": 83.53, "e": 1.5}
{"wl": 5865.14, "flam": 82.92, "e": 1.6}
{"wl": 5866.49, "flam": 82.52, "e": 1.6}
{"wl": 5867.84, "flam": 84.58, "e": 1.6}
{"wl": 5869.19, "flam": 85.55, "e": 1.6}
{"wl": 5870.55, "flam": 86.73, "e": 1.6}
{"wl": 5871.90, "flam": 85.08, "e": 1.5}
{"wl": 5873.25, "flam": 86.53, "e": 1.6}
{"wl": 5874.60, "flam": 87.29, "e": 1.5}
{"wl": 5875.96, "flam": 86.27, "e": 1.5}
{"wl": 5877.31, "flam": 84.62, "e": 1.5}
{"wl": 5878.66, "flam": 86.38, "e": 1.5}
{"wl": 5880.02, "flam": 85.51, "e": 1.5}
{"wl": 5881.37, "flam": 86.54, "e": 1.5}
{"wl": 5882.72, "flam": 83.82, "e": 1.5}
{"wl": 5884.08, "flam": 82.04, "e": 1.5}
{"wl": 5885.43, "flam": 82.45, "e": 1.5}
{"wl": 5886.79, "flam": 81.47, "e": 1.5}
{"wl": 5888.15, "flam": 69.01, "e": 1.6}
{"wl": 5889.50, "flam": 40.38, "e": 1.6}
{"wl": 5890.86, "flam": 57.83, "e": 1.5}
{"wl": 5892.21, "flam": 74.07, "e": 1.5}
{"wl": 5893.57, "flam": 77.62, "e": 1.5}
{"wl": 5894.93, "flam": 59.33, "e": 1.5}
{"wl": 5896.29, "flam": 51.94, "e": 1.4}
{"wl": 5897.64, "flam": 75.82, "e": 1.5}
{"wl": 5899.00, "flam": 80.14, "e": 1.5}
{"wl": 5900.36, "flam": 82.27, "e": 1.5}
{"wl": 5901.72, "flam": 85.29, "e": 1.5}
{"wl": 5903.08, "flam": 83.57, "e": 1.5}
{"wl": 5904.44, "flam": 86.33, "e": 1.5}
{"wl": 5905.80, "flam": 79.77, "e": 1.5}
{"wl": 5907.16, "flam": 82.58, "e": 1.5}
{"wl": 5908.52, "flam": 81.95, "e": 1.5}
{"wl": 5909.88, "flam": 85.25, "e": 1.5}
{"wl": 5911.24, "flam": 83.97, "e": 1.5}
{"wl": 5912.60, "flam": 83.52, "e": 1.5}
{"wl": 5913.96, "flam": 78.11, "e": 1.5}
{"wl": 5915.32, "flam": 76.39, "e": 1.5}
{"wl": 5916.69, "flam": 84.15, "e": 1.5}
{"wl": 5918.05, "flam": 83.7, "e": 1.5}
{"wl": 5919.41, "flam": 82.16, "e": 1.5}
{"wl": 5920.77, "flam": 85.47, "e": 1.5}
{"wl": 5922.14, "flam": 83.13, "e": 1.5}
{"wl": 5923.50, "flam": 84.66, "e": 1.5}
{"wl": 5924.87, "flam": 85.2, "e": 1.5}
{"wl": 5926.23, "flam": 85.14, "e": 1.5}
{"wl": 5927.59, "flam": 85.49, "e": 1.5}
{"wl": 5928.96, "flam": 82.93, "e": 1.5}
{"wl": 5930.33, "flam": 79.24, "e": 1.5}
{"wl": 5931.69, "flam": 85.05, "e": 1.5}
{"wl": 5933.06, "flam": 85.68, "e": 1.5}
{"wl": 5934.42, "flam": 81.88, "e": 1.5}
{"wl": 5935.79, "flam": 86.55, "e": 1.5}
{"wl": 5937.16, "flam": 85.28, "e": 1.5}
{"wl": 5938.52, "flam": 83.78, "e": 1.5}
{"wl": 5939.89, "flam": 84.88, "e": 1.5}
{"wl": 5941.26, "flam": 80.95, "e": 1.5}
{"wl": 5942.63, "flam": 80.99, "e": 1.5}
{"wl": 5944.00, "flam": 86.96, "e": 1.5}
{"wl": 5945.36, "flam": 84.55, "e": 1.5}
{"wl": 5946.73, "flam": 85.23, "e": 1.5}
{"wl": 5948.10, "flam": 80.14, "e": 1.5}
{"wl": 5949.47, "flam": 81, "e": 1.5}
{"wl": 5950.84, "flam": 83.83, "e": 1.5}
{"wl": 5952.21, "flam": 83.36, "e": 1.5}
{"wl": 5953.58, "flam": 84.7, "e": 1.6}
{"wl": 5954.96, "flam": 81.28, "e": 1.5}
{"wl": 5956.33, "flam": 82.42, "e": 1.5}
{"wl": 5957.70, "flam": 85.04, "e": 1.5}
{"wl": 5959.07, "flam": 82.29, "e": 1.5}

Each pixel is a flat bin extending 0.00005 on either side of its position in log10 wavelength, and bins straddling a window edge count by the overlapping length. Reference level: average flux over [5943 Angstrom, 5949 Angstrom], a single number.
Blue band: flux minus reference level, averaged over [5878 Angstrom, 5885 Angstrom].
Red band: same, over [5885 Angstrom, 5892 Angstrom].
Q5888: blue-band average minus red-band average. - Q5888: 19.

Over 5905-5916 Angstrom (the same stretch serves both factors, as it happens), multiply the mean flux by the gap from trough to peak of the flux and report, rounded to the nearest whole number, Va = 722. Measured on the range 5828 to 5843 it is 494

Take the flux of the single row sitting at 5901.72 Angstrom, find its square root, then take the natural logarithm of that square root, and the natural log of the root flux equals 2.22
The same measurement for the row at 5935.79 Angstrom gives 2.23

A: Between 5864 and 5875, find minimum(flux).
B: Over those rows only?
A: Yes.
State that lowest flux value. 82.52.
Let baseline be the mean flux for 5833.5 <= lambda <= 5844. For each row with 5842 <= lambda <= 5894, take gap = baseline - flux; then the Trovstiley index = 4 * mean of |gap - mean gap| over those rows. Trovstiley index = 19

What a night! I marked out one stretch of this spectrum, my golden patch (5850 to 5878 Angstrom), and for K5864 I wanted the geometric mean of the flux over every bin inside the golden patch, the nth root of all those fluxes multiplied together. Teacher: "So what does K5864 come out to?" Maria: 83.3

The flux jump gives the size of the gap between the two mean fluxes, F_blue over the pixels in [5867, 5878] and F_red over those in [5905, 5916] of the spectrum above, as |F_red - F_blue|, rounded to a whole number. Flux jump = 4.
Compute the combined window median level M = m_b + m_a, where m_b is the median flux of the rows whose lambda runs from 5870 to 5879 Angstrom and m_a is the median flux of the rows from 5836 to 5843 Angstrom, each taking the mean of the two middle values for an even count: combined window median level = 171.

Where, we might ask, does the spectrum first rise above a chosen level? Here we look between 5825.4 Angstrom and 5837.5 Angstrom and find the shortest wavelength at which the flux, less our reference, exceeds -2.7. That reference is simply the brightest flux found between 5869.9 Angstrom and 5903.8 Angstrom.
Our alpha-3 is 5826.11 Angstrom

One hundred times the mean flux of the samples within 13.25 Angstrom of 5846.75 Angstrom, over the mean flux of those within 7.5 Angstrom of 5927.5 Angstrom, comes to 99.2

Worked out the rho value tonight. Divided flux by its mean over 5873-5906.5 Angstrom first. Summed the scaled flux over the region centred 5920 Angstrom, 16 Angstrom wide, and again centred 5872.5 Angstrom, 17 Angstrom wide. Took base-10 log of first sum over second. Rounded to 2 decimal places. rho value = -0.01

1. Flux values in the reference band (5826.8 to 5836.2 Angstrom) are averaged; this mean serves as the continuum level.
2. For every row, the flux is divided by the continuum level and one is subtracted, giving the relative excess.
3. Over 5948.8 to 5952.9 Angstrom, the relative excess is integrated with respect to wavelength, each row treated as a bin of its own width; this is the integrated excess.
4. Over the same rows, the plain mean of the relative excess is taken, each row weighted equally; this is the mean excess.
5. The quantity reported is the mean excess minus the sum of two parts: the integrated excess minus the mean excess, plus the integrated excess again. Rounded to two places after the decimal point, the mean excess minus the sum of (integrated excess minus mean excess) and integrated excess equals 0.11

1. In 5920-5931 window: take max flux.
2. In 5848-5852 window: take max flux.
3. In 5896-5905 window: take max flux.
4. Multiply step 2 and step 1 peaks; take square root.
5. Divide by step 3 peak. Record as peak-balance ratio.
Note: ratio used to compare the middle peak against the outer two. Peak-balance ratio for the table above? 0.99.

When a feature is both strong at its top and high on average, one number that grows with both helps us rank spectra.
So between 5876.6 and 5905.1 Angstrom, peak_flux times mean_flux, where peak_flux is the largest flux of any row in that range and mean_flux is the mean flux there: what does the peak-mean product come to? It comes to 6579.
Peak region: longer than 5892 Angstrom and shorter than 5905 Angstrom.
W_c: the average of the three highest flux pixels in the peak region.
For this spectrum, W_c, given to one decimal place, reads 85.1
